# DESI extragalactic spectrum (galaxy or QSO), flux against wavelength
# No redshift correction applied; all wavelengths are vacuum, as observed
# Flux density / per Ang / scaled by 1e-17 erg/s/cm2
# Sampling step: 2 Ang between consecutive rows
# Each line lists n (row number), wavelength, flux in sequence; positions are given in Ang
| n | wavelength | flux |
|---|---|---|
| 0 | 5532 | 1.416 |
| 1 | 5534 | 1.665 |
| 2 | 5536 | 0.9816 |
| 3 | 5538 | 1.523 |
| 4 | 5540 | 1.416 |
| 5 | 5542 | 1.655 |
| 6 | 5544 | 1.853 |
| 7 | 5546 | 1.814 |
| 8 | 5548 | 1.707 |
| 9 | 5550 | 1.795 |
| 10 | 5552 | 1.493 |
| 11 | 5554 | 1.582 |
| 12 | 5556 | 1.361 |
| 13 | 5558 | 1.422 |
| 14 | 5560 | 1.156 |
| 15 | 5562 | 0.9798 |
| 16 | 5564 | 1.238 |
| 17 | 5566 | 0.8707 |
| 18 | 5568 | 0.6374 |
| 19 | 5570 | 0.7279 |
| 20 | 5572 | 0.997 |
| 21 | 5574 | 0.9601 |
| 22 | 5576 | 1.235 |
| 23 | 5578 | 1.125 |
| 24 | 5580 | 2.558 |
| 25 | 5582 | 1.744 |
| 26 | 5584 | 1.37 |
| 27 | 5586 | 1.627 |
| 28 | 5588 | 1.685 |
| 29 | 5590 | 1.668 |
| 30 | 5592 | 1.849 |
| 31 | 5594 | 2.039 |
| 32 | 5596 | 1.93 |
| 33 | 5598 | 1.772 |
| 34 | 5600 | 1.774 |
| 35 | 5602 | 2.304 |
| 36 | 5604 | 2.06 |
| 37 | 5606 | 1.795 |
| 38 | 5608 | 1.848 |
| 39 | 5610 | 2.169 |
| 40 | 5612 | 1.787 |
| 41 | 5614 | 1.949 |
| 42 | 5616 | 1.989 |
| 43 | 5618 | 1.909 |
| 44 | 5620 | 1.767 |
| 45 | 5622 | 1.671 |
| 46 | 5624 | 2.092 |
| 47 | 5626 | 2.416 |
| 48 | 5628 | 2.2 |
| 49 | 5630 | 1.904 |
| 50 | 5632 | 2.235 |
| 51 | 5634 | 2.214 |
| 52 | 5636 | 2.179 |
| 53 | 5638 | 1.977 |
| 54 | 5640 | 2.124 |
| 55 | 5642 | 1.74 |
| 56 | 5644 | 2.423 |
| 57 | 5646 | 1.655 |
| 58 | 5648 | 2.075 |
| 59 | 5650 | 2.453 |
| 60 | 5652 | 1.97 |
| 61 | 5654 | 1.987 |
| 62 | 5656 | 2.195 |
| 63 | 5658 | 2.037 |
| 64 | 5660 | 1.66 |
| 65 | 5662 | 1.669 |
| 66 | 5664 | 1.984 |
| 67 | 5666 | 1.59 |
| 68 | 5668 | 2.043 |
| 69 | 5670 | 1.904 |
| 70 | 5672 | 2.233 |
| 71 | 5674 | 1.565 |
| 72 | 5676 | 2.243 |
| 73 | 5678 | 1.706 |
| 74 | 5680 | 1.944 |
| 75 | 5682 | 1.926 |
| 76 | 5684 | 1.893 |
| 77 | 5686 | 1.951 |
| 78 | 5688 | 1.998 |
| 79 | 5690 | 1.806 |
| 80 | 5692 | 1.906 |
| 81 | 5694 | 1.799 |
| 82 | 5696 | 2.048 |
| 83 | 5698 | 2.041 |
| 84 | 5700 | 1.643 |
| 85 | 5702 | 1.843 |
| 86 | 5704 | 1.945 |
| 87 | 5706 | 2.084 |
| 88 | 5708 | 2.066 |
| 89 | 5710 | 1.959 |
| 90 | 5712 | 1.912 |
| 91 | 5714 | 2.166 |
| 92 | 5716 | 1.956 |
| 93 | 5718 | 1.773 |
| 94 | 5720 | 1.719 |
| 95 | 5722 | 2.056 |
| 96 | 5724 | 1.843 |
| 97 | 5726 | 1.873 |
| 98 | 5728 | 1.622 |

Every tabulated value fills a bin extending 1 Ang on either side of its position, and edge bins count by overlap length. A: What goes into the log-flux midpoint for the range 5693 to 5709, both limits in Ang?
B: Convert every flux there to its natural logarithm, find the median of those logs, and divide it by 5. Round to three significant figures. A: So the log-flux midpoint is 0.138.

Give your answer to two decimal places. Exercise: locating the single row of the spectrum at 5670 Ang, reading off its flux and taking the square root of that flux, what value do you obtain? 1.38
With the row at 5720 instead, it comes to 1.31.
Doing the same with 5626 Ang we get 1.55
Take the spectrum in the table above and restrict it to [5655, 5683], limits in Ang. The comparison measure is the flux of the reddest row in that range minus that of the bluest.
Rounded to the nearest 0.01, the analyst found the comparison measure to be -0.27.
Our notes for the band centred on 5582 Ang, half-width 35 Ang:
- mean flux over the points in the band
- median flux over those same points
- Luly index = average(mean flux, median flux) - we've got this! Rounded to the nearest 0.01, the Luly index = 1.63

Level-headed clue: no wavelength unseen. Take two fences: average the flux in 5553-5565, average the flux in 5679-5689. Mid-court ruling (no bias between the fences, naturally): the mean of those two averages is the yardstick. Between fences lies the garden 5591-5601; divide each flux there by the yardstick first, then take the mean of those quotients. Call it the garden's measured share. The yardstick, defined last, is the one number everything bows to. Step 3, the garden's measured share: 1.16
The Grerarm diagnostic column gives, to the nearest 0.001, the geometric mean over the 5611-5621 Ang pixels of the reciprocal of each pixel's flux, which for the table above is 0.532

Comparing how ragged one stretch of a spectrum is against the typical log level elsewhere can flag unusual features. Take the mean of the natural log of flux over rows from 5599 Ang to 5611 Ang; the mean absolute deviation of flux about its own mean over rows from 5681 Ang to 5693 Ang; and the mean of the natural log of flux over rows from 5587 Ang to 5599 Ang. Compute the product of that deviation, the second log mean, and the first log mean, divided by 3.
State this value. 0.0061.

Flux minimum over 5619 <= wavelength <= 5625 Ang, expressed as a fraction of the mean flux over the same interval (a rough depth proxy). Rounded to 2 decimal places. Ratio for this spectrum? 0.91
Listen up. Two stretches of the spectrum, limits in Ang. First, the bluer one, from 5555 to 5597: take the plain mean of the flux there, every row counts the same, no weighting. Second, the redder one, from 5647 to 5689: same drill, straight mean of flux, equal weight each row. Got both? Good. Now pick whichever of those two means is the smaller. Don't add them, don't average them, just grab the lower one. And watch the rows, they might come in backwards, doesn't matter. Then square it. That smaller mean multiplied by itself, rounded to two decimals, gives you 1.93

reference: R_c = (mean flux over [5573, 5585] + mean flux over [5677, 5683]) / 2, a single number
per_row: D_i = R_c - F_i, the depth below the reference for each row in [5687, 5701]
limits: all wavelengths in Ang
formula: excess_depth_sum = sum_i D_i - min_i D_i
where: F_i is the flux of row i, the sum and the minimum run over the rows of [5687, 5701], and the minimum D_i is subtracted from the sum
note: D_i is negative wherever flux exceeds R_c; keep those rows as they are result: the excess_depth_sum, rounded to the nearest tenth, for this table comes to -1.1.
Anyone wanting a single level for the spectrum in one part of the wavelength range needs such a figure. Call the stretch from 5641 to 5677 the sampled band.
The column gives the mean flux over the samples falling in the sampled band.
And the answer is 1.97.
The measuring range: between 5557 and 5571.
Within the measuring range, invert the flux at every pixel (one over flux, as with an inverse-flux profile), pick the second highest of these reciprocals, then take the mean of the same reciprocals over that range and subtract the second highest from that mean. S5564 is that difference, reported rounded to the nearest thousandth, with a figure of -0.304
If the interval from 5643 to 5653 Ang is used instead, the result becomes -0.025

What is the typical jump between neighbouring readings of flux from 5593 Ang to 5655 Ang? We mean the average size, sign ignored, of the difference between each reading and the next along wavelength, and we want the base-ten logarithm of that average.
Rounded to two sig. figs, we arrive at -0.59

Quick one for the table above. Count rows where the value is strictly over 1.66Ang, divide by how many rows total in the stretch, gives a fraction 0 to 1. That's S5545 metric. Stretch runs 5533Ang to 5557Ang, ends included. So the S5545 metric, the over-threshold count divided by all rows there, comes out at 0.42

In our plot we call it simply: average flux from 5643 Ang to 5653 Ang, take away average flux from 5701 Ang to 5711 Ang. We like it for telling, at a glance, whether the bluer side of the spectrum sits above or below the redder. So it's 0.14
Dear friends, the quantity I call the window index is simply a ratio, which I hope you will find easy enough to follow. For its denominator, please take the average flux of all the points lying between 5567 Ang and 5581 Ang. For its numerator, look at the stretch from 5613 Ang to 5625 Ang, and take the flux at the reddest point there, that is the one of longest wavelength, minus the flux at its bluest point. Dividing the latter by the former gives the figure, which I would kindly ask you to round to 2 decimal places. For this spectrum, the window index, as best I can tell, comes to 0.12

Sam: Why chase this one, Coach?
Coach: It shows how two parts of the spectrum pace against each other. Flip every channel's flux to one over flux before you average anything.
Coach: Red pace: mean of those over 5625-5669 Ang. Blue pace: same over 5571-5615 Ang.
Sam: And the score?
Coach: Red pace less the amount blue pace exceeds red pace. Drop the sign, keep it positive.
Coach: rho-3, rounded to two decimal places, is 0.39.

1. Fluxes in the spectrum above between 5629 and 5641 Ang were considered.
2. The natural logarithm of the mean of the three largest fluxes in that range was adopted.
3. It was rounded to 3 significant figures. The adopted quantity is 0.793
